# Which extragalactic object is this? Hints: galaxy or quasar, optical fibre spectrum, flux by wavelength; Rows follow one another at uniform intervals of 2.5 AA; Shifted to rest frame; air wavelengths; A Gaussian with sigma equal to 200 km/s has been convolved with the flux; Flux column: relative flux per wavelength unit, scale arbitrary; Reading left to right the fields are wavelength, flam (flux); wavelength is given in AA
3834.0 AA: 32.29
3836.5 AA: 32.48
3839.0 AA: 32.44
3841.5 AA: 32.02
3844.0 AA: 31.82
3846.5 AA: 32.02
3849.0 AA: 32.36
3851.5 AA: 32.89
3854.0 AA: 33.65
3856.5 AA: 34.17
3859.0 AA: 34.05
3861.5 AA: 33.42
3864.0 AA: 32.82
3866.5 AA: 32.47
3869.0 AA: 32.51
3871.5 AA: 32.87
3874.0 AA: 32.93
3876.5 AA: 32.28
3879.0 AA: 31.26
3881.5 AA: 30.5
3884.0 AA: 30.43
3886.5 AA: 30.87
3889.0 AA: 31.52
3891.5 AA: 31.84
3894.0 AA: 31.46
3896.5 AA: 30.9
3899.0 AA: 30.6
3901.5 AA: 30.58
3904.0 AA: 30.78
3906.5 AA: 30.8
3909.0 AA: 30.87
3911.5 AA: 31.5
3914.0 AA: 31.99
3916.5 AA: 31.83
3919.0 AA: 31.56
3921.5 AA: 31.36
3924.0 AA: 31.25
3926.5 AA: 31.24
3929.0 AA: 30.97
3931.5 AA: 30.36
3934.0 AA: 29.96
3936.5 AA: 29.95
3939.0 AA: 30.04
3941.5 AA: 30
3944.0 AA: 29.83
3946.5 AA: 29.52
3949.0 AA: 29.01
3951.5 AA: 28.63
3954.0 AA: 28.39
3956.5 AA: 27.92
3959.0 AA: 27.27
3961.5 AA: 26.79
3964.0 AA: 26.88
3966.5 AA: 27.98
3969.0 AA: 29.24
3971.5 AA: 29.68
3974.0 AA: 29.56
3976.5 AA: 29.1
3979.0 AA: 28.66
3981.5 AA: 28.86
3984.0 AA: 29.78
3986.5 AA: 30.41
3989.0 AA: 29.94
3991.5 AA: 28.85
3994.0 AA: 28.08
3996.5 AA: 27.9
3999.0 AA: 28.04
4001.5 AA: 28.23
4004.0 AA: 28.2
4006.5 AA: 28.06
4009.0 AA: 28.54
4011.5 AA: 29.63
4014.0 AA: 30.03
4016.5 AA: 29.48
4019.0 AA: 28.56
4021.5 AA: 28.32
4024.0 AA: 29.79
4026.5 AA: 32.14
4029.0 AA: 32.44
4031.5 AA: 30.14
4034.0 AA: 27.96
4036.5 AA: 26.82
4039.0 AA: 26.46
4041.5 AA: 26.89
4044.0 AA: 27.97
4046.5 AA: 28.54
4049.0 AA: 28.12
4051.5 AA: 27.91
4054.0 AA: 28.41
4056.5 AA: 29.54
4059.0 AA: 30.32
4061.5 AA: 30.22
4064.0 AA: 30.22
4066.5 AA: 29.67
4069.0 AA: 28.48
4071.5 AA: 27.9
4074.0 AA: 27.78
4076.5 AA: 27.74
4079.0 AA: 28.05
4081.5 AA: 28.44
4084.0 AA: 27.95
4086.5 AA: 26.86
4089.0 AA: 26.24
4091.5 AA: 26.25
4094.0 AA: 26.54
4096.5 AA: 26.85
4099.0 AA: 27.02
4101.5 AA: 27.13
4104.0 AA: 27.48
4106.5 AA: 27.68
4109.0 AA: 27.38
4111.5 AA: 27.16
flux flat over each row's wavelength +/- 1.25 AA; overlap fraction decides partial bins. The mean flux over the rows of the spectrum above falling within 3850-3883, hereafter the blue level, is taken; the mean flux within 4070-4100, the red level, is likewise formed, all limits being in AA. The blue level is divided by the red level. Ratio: 1.20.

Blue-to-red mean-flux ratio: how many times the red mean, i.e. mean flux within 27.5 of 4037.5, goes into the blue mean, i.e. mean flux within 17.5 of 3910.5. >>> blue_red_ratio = 1.07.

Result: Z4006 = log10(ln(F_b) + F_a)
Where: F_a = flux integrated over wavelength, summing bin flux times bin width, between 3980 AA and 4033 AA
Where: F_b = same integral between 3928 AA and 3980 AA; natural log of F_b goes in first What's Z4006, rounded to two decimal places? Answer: 3.19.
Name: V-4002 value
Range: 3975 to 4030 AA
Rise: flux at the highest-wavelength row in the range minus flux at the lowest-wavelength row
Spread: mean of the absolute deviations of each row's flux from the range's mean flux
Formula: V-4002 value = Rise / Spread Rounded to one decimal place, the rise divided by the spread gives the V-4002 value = 3.5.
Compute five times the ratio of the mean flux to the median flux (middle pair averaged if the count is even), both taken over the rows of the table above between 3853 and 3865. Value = 5.00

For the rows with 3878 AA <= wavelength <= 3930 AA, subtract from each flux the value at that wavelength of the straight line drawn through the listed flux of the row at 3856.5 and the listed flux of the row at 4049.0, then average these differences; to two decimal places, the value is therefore -1.53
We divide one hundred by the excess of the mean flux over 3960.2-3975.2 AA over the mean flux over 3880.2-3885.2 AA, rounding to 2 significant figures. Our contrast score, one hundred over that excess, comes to -47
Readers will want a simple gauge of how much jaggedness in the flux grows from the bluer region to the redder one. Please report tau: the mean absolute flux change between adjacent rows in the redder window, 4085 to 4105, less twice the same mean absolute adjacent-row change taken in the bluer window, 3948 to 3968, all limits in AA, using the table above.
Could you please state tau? -0.71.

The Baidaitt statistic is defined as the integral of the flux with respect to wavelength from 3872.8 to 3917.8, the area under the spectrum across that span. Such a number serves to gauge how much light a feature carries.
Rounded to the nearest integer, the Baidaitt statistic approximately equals 1407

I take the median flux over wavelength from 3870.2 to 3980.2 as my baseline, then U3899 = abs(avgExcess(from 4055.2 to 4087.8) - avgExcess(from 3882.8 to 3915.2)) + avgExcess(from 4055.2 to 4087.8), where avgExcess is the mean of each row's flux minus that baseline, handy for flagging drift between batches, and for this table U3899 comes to 0.5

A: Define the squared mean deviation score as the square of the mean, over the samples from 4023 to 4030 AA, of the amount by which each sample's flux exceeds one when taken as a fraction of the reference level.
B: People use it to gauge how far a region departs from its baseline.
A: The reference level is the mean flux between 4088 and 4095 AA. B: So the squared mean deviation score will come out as 0.038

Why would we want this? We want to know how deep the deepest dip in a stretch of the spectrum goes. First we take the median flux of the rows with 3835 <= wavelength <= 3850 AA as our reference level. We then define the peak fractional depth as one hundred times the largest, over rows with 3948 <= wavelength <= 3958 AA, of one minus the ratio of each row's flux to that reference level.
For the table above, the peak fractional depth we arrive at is 13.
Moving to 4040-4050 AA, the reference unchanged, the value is 16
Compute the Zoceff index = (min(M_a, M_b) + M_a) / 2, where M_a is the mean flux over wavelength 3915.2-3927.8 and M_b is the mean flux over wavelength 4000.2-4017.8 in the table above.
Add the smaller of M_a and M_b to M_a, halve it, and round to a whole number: 30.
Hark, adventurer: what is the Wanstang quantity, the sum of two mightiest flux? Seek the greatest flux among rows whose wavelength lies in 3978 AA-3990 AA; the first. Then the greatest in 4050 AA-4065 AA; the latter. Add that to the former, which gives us 60.7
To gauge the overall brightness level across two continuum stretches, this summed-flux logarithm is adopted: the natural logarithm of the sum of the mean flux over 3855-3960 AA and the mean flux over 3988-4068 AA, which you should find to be 4.09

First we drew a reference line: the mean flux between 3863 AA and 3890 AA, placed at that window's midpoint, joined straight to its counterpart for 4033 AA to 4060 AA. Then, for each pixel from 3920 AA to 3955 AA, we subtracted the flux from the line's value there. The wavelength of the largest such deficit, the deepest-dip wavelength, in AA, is 3954.0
